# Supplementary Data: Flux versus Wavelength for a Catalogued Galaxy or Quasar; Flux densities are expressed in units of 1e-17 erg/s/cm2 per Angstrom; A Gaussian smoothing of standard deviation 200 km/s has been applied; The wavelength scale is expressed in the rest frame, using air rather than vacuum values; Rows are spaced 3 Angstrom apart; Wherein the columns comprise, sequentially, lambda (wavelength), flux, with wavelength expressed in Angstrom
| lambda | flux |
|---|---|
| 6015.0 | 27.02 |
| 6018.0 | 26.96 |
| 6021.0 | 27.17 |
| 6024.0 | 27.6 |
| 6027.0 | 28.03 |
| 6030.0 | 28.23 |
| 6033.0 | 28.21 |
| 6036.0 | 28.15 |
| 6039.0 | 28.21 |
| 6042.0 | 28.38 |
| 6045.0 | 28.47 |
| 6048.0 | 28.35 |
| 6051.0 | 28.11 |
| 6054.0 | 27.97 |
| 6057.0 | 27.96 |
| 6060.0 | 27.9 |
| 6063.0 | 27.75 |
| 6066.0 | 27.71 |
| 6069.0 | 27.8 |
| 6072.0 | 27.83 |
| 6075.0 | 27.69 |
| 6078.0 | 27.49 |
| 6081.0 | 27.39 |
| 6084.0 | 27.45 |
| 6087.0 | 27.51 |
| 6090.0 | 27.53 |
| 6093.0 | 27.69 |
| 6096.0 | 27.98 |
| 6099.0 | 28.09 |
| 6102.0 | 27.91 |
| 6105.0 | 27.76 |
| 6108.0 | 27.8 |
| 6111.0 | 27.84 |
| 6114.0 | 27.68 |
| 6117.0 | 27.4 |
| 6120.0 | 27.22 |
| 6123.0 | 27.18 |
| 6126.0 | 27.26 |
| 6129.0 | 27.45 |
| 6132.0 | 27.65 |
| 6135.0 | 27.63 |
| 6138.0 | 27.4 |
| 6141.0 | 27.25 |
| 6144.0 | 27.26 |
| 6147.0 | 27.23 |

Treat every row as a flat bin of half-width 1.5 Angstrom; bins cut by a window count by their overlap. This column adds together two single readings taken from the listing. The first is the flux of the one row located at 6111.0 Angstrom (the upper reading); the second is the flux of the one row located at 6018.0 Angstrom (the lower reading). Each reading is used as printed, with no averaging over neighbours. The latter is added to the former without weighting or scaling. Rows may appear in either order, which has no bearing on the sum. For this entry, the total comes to 54.8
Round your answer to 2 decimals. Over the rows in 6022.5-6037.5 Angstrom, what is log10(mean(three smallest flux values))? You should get 1.45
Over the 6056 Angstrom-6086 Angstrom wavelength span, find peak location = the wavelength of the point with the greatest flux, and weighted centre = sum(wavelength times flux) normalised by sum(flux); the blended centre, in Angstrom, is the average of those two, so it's 6063.7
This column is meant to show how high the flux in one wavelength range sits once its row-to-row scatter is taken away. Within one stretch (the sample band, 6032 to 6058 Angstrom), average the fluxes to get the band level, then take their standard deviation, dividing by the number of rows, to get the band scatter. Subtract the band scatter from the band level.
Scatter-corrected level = 28.0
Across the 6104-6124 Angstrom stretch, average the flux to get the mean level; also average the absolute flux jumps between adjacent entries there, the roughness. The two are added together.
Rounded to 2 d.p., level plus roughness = 27.68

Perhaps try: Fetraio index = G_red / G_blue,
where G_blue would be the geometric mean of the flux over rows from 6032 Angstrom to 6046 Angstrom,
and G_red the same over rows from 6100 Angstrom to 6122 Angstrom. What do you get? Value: 0.9779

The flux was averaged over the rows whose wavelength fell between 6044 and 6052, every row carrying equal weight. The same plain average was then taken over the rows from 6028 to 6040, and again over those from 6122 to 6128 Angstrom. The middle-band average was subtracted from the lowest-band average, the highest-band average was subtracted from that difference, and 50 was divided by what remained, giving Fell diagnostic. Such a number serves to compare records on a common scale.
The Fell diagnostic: -1.83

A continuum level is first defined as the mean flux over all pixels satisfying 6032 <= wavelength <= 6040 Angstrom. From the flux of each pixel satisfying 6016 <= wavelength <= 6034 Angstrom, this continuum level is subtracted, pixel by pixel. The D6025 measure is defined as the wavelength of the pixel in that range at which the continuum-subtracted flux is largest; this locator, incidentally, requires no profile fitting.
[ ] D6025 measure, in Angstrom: 6030.0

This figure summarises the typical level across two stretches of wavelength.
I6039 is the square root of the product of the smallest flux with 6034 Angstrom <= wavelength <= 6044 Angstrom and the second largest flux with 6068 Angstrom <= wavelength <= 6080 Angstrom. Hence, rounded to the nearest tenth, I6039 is 28.0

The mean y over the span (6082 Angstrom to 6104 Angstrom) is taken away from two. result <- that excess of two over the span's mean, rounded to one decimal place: -25.7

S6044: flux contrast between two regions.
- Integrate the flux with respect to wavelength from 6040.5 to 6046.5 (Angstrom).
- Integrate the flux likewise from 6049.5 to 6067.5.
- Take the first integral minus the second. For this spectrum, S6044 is -332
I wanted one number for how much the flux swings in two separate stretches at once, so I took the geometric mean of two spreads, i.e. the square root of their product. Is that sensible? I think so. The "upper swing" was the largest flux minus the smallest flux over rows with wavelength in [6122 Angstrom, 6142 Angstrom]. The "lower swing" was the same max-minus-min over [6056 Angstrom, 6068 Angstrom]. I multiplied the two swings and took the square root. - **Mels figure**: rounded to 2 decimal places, 0.34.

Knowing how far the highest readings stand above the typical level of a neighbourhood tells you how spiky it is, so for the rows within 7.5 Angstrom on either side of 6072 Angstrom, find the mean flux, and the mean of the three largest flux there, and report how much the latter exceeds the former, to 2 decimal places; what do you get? 0.08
